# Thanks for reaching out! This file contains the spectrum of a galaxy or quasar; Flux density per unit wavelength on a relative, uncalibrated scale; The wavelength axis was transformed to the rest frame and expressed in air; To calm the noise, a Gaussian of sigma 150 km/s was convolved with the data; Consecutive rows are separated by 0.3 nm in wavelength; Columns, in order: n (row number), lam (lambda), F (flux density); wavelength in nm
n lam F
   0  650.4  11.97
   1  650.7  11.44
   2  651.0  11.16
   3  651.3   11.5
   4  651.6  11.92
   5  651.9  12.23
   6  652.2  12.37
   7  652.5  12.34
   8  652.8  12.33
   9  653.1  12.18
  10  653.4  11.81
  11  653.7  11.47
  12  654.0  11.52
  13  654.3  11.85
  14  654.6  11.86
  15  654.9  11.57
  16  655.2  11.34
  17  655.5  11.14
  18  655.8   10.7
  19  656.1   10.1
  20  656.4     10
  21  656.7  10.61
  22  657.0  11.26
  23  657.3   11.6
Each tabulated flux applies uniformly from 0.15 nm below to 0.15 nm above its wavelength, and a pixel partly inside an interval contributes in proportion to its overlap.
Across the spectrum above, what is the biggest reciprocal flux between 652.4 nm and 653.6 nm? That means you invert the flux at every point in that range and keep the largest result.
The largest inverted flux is 0.085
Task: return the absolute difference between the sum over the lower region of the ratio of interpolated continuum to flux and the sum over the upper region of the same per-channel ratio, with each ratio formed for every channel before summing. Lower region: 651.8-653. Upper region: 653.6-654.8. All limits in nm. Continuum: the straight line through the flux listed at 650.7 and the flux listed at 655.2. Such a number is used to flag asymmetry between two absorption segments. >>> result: 0.19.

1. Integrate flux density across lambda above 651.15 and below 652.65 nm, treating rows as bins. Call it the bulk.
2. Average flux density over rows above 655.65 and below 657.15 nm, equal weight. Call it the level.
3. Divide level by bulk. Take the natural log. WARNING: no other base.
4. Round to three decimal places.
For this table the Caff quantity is -0.542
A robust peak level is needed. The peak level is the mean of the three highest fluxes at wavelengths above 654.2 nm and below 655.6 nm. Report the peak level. 11.8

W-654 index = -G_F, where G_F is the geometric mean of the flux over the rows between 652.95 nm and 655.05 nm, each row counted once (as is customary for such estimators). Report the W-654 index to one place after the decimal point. -11.7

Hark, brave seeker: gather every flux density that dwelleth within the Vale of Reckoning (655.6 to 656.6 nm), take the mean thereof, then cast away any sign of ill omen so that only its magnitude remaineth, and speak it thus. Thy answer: 10.3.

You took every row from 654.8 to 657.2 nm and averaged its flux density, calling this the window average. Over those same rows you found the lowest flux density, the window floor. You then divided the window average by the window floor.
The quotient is 1.08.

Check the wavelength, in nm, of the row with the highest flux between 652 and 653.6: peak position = 652.2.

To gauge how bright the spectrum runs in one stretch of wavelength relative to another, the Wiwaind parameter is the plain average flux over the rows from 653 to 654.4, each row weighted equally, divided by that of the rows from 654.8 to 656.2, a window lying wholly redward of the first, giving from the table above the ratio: 1.07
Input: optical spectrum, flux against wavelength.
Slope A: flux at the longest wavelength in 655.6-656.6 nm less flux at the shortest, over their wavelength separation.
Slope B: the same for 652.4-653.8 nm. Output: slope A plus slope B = -1.9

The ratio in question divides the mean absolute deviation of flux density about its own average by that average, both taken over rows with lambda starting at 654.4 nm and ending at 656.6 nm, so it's 0.054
